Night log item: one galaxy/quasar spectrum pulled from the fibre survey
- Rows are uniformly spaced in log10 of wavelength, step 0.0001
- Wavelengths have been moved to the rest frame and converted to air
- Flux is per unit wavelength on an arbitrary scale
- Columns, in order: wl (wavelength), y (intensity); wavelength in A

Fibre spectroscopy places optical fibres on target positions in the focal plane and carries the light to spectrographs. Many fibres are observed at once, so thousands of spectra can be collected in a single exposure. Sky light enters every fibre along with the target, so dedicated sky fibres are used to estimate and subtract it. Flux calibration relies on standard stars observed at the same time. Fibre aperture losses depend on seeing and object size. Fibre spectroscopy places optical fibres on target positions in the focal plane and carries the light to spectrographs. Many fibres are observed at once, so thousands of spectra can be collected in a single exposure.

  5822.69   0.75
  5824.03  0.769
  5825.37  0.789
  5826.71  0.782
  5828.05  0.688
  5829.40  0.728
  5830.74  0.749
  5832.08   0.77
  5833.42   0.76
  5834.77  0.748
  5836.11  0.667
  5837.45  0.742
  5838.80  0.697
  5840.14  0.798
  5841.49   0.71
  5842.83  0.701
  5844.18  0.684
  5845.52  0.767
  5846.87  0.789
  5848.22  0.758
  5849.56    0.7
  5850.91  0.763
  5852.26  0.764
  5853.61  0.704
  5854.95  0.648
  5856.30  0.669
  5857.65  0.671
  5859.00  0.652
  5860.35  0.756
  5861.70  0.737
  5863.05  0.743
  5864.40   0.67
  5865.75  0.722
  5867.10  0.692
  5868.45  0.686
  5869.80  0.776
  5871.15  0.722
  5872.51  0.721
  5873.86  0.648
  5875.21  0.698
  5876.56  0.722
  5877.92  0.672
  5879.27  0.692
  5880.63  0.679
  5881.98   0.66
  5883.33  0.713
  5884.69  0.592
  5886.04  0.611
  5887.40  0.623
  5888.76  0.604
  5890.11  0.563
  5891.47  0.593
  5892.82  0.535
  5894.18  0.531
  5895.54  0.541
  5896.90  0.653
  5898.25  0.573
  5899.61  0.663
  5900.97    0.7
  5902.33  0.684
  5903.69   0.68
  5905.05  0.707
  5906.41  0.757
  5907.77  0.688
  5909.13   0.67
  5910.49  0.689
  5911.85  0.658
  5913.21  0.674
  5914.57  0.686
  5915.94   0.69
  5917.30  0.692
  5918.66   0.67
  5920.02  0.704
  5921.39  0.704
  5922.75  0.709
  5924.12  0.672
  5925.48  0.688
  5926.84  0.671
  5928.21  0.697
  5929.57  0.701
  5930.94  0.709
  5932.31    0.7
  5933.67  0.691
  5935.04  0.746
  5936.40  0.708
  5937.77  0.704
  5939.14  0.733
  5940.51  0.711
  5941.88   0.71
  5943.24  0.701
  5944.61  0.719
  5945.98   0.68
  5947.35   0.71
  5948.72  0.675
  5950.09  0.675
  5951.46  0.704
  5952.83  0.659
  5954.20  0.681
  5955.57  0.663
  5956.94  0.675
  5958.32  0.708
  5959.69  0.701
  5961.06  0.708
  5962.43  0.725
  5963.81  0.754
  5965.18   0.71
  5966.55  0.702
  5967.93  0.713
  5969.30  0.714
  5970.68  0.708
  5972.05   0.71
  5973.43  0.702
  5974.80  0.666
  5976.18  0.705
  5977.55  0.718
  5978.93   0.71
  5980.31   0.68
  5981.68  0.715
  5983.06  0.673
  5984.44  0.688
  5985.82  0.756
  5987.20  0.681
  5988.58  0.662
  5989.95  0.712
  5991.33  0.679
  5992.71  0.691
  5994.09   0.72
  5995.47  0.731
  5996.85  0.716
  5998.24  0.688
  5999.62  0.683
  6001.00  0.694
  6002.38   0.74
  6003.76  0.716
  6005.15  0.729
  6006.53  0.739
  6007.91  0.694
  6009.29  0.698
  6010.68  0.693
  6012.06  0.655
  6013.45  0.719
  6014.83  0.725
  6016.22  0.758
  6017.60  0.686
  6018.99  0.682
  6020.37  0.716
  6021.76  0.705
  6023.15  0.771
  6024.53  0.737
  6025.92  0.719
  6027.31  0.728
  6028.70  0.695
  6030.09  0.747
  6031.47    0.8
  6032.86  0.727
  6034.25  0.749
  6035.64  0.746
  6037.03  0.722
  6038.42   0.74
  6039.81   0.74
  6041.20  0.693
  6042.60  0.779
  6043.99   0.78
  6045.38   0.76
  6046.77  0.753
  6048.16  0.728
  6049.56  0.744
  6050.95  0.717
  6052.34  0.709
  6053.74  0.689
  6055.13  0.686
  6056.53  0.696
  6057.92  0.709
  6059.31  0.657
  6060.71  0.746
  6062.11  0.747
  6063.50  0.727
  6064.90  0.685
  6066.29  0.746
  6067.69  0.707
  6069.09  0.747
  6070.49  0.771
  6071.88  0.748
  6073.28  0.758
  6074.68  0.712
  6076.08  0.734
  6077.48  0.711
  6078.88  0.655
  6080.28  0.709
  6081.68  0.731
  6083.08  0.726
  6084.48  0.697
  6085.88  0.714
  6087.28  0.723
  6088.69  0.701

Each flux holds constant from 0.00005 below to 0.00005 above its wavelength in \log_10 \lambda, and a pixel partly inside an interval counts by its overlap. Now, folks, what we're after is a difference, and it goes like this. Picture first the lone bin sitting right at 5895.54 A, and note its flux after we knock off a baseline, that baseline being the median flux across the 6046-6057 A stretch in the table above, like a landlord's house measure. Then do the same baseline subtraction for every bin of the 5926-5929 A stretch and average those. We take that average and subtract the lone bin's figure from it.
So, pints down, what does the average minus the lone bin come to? 0.14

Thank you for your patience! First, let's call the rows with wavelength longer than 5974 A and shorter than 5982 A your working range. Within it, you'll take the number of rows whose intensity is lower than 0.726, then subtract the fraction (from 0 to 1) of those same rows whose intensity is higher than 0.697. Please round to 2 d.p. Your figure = 5.33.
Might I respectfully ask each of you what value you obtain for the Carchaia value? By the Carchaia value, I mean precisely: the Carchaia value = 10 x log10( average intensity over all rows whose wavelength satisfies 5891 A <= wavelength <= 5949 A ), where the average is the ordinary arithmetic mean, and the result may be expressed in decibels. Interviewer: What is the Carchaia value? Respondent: -1.68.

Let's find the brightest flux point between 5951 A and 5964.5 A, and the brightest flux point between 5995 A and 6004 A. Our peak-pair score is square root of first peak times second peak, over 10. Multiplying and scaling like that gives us 0.0747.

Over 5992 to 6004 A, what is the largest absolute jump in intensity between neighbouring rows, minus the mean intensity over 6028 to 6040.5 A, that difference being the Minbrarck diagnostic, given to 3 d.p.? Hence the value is -0.695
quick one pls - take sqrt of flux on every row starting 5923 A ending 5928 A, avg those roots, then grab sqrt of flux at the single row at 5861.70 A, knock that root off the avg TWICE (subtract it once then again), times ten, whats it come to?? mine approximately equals -8.9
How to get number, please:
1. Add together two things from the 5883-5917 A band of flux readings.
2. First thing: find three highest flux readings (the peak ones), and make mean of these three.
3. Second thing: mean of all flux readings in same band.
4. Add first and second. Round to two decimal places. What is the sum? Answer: 1.37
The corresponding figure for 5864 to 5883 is 1.44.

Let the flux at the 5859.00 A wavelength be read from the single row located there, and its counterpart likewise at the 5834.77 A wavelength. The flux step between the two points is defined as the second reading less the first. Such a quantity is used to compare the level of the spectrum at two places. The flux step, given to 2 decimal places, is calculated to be 0.10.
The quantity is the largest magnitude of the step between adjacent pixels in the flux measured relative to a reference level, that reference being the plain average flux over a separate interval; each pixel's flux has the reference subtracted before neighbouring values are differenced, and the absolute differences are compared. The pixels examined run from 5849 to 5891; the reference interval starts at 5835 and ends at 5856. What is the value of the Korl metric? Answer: 0.121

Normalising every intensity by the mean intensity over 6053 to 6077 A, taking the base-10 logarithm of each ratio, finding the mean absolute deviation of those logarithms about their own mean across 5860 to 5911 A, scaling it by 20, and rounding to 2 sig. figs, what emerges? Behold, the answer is 0.68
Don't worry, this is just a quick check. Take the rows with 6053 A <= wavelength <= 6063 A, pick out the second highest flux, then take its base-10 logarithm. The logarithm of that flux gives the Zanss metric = -0.127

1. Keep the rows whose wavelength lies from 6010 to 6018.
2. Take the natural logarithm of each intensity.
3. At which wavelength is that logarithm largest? 6016.22 A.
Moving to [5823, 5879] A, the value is 5840.14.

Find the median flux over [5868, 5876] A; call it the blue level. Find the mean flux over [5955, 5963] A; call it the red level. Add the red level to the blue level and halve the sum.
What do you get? 0.703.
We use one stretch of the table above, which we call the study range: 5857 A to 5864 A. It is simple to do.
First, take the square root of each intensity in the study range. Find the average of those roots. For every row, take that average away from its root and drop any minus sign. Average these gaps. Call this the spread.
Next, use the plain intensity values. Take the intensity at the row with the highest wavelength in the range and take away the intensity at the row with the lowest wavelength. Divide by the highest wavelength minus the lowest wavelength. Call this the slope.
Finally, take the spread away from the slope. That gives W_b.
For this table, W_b -0.011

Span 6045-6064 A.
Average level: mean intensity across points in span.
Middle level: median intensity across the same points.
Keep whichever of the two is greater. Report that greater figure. 0.722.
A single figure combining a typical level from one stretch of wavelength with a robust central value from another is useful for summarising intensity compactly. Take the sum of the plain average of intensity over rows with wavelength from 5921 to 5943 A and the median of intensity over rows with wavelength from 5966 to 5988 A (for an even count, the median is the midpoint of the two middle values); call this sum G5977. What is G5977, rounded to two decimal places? 1.41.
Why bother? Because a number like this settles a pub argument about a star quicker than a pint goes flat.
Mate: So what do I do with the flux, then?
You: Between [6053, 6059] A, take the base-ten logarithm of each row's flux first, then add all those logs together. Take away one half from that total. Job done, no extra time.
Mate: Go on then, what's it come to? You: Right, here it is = -1.13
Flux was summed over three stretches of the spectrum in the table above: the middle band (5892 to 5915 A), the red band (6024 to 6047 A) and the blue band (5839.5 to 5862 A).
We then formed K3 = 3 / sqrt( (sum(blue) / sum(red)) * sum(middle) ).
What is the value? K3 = 0.913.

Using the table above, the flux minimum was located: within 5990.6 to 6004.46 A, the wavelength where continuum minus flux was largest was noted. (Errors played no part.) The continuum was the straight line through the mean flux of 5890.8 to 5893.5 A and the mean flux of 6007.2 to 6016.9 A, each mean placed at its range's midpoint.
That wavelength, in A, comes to 5999.62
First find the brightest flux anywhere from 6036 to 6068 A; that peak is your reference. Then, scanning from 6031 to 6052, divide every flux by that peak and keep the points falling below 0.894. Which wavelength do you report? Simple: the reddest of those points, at 6041.20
